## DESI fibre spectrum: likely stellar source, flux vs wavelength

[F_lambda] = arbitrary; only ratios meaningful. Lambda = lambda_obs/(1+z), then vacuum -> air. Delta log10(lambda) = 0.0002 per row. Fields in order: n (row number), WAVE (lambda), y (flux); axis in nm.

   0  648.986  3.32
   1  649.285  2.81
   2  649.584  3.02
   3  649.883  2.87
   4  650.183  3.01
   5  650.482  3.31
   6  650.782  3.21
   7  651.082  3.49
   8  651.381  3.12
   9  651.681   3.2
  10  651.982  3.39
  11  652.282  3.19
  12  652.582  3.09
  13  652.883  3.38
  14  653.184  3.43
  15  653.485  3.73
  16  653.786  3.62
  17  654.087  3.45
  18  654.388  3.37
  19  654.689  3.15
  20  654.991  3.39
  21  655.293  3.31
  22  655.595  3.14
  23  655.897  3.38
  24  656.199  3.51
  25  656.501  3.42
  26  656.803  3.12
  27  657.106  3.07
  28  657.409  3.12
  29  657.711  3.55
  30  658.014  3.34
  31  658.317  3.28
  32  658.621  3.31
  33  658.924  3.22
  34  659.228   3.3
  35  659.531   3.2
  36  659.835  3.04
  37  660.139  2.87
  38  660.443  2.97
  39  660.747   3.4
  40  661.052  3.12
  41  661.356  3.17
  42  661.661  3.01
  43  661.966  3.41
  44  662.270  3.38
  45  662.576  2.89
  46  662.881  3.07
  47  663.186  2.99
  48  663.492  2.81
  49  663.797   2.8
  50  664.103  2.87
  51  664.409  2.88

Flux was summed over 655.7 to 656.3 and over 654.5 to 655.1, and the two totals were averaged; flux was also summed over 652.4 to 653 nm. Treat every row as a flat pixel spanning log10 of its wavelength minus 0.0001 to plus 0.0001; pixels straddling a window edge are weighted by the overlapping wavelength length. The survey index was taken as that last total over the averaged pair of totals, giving 0.96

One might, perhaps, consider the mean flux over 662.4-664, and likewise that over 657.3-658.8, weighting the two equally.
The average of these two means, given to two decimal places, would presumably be 3.12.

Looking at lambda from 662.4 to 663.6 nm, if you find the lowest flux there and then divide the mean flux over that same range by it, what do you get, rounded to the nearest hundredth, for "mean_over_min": 1.05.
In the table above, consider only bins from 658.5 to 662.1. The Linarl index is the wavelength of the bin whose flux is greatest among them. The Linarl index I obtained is 661.966 nm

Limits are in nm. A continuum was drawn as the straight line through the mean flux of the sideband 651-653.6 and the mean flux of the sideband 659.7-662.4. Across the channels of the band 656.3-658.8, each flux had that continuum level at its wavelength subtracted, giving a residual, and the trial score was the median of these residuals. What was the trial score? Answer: 0.09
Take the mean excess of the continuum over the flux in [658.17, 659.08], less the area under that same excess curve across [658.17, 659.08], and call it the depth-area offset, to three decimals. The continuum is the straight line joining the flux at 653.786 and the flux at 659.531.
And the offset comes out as 0.000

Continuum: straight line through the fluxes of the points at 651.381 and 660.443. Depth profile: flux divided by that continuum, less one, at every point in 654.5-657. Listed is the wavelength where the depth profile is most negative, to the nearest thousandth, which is 654.689 nm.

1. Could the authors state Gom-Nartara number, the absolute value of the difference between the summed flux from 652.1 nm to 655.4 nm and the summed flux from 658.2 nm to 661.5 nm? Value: 2.23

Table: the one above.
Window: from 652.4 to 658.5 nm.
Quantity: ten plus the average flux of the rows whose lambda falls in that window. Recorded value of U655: 13.3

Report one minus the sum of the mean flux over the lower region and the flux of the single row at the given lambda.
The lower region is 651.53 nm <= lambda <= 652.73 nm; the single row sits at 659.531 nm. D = -5.42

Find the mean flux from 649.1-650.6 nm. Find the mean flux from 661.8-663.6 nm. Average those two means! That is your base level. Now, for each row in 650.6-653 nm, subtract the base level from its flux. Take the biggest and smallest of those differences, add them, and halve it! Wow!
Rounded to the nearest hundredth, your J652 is 0.24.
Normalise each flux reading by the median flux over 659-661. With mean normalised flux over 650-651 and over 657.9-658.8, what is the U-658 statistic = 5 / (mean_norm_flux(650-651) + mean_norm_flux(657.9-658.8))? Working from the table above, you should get 2.40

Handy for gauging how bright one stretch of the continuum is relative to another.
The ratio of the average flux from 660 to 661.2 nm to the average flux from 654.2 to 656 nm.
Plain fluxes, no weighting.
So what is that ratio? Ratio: 0.94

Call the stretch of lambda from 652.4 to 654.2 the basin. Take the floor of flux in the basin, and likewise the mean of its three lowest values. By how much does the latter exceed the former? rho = 0.21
